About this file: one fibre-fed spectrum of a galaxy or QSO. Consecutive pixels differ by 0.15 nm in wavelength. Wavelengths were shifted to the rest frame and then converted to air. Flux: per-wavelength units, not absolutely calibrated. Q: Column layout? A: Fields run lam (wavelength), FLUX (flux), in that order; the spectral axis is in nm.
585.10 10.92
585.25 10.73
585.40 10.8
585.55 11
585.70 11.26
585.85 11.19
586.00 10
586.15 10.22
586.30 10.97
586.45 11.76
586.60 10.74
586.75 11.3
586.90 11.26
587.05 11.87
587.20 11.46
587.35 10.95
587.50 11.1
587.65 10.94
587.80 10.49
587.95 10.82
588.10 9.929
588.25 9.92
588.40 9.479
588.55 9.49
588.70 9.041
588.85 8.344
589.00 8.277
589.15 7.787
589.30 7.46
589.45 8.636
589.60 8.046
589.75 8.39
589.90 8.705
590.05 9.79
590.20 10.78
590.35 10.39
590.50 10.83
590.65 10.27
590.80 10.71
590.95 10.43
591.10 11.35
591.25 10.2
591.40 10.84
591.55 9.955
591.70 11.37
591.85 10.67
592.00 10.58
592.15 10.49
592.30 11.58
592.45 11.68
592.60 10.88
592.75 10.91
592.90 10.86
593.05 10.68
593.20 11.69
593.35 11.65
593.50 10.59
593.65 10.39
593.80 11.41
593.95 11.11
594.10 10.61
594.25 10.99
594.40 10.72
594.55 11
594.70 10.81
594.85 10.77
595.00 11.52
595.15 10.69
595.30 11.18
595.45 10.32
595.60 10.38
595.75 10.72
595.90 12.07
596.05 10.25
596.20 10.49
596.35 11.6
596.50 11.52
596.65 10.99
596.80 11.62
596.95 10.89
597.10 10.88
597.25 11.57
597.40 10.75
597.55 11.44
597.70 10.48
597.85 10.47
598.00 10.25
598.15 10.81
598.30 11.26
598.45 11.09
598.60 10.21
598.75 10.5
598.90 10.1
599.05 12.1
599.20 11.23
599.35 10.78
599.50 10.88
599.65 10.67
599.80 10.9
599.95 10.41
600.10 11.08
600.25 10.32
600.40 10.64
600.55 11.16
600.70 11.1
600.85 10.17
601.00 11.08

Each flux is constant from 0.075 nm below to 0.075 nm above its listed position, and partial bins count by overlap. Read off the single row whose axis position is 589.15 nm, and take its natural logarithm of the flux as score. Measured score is 2.05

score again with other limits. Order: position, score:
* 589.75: 2.13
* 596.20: 2.35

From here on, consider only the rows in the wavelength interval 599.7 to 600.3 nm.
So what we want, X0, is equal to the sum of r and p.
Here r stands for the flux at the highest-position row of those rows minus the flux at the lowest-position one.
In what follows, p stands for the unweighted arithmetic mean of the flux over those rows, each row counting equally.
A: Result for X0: 10.1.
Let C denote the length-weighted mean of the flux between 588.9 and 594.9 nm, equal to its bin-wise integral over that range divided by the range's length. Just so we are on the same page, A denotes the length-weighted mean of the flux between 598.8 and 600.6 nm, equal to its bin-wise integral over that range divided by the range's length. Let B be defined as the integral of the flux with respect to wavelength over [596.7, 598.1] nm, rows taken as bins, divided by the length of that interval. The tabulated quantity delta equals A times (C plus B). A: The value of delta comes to 231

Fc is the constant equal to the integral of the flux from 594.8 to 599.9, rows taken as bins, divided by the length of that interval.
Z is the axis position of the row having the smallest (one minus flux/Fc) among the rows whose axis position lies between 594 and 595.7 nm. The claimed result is 595.00 nm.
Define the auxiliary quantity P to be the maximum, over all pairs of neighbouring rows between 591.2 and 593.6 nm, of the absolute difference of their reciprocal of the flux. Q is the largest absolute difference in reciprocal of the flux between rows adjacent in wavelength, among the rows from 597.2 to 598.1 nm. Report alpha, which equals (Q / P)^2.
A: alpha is 0.4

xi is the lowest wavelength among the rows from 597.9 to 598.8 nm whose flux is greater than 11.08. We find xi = 598.30 nm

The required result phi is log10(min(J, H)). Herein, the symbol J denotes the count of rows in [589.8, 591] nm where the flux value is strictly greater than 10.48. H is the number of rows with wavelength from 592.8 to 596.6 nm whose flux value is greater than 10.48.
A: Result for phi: 0.5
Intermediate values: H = 21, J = 3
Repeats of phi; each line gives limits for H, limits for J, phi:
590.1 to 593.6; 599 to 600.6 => 1.0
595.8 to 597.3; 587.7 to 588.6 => 0.3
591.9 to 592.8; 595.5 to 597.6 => 0.8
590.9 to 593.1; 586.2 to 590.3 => 1.1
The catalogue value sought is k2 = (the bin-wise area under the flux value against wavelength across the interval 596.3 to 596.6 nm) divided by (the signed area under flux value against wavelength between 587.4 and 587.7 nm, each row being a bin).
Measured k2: 1.04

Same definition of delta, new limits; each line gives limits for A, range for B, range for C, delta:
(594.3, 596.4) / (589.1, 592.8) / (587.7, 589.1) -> 214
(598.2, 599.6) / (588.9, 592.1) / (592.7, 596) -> 226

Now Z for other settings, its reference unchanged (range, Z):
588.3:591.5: 591.10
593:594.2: 593.20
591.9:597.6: 595.90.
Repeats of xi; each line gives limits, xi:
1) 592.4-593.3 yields 592.45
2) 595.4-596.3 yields 595.90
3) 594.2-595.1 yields 595.00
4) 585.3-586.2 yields 585.70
